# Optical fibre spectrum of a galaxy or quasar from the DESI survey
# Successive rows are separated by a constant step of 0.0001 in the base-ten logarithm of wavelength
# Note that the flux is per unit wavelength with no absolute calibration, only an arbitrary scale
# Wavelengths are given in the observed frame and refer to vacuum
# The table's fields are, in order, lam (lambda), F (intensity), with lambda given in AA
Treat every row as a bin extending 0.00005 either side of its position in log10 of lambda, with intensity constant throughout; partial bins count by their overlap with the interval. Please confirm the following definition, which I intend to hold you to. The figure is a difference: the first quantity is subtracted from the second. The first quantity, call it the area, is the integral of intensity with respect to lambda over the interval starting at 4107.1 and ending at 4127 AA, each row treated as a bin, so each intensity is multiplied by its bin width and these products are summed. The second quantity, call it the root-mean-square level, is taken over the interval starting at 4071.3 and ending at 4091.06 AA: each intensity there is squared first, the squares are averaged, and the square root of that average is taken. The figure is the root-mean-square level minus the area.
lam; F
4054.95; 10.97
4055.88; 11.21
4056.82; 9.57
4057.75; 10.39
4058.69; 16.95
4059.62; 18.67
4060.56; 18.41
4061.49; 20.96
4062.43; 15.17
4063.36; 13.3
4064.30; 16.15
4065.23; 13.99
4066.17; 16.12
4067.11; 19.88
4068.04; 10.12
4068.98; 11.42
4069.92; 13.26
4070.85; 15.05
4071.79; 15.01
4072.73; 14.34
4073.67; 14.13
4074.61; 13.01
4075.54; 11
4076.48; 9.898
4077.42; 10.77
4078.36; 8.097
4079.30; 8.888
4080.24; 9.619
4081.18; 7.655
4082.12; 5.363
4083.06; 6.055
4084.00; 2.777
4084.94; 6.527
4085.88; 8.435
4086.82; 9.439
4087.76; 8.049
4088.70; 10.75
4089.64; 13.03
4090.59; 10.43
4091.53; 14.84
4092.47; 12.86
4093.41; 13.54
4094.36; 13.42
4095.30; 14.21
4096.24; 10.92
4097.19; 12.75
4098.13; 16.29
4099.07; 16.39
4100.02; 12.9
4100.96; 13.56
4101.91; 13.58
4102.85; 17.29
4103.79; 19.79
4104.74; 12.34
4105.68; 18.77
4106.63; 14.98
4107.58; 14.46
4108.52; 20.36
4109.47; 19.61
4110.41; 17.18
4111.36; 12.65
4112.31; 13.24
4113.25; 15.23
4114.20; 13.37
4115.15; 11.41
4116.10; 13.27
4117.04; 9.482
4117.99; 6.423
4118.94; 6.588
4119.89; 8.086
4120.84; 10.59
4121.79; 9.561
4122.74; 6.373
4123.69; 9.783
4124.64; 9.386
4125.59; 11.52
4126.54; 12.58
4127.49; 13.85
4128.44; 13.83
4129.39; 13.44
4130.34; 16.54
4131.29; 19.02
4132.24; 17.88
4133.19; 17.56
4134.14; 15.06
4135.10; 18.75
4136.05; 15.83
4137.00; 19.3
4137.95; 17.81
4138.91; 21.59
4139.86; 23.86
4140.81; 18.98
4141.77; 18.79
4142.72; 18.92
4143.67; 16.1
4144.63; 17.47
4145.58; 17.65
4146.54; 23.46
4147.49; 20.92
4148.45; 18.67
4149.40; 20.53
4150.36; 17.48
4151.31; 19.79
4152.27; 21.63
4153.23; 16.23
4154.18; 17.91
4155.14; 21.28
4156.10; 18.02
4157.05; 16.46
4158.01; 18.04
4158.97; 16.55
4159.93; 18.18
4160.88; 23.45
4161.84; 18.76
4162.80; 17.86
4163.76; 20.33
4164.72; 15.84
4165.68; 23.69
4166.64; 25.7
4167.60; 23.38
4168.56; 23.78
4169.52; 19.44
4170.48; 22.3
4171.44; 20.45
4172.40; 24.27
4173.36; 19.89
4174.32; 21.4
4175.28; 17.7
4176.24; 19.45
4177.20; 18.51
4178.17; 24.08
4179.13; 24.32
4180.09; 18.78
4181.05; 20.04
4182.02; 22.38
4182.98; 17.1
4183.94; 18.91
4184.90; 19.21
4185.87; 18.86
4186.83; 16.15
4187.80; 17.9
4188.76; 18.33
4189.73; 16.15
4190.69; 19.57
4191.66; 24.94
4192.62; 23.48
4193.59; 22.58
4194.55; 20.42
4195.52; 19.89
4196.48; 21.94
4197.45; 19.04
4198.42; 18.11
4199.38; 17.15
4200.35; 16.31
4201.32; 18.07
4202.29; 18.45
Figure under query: -228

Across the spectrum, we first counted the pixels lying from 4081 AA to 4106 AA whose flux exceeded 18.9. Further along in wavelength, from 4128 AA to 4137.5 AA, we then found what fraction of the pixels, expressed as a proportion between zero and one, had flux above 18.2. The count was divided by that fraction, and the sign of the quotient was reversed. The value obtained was -3.3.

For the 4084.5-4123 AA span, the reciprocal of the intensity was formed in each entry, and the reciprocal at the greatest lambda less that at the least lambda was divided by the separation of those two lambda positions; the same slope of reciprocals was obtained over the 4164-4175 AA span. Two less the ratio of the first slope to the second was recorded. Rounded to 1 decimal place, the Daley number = 2.1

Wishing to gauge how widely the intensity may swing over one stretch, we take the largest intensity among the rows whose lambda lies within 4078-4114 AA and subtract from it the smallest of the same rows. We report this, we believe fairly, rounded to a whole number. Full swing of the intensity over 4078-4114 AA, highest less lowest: 18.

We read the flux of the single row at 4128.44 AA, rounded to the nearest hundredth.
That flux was 13.83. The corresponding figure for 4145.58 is 17.65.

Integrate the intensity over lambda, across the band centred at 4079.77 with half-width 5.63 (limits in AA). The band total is 94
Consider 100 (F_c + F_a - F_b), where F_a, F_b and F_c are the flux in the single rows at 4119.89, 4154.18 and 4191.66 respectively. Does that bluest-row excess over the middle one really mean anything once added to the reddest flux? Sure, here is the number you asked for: 1512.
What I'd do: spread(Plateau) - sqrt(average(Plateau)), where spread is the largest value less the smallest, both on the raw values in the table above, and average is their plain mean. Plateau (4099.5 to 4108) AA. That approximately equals 4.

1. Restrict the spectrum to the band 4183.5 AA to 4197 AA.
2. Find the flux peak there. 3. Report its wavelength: 4191.66 AA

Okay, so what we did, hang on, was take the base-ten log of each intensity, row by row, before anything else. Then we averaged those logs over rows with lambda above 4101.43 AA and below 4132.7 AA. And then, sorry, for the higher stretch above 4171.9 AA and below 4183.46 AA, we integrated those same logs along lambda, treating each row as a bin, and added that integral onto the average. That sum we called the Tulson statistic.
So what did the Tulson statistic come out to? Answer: 16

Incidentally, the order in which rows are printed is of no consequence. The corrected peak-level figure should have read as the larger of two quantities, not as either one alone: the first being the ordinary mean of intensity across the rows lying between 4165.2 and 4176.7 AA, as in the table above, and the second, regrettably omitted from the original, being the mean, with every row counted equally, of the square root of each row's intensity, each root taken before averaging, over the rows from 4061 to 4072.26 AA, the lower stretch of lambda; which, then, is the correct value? 21.8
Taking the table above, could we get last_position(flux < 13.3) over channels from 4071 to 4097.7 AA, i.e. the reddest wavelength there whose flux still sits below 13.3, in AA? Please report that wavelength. 4097.19 AA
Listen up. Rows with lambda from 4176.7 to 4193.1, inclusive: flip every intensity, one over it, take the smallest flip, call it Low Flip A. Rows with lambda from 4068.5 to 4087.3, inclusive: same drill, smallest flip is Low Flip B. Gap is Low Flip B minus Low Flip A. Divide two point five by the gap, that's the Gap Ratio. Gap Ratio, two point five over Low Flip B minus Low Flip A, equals 95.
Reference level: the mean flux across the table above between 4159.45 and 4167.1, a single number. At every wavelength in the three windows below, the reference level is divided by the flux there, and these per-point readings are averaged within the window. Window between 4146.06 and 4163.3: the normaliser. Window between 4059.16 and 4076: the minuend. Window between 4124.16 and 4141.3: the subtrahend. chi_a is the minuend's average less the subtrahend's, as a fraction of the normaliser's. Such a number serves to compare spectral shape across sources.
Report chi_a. 0.10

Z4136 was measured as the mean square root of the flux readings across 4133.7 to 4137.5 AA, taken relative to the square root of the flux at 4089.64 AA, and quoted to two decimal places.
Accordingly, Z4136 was 1.15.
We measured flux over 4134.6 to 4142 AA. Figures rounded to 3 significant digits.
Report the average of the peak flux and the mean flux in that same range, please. 21.6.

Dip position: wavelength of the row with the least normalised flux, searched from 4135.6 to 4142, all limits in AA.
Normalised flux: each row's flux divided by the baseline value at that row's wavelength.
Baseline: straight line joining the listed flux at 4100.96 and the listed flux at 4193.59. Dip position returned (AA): 4136.05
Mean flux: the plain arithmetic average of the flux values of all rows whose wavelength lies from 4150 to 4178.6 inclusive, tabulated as 20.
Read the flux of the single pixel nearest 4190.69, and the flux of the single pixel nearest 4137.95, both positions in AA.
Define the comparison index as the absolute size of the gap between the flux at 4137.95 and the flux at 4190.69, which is 2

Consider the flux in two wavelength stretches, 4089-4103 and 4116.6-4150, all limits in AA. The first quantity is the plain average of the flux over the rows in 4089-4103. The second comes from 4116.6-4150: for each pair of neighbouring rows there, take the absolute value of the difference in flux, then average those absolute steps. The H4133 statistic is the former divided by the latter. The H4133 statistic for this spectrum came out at 6.7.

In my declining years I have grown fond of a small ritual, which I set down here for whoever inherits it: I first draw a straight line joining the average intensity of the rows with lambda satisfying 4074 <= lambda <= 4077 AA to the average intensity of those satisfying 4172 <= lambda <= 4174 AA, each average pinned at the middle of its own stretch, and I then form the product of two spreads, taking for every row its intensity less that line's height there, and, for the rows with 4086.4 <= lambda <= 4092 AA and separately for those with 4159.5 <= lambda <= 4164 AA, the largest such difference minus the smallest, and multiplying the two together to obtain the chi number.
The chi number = 37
